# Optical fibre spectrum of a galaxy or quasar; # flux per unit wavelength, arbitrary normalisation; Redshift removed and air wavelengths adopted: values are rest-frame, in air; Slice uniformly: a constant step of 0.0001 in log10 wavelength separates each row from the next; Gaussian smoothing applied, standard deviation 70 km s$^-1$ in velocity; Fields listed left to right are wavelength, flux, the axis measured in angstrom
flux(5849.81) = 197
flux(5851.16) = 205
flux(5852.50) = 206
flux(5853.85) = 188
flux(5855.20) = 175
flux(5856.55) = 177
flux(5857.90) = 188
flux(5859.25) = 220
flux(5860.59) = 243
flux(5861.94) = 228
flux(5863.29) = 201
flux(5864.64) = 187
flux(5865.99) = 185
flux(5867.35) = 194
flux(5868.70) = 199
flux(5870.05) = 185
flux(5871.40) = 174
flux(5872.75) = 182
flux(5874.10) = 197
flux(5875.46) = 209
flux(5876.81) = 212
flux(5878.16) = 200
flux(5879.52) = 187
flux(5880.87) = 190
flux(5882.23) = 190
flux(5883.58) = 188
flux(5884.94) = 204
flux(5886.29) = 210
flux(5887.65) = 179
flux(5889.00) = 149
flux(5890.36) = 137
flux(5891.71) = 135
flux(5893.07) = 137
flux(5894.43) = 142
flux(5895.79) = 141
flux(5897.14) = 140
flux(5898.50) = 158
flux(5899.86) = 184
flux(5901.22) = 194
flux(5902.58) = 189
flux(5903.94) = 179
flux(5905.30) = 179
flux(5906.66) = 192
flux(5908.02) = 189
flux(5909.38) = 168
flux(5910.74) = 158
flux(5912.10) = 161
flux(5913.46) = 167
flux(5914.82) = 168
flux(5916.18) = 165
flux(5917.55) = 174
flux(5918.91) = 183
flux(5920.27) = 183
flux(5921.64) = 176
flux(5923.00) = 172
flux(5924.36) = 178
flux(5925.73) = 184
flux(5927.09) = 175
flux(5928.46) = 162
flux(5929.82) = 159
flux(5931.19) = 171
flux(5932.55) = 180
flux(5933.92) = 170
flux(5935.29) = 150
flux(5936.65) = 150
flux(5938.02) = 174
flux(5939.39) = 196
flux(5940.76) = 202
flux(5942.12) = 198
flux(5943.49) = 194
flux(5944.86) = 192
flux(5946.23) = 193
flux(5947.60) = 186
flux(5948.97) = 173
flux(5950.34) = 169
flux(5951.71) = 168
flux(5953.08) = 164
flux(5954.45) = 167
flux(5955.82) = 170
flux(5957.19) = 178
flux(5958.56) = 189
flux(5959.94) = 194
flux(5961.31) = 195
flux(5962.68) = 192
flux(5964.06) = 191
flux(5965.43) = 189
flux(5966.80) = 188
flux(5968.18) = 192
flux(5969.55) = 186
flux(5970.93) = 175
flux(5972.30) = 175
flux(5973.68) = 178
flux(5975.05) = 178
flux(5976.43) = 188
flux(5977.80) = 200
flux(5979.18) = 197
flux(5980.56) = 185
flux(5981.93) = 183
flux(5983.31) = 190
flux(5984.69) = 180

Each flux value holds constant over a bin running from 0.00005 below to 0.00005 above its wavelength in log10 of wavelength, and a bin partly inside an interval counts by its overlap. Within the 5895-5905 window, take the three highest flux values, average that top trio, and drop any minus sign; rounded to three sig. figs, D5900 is 189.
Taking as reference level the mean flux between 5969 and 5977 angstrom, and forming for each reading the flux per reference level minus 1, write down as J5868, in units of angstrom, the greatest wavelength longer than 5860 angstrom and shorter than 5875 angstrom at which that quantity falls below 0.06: 5872.75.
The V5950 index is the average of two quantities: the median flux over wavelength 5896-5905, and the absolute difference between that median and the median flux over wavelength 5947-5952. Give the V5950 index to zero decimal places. 96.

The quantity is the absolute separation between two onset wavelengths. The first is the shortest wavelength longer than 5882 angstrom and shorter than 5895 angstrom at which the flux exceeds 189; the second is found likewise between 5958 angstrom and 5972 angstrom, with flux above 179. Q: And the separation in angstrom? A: 76.3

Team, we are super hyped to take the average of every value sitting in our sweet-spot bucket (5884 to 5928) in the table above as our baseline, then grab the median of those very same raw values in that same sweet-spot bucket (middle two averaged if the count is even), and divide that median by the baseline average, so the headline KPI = 1.02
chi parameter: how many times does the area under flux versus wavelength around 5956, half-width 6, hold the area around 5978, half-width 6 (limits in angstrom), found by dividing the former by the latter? 0.95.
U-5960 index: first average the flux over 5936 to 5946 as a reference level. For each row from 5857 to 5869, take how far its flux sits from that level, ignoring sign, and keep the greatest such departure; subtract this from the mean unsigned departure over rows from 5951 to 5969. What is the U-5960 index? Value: -47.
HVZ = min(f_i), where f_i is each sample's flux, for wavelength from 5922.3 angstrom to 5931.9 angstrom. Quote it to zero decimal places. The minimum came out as 159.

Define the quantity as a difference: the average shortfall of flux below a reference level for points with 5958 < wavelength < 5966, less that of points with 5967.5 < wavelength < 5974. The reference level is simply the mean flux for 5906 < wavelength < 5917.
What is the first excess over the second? -10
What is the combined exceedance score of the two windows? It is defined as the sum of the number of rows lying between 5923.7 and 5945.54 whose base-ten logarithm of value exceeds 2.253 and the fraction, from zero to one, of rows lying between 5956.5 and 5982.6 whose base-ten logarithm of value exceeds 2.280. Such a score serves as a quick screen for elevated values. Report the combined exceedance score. 7.4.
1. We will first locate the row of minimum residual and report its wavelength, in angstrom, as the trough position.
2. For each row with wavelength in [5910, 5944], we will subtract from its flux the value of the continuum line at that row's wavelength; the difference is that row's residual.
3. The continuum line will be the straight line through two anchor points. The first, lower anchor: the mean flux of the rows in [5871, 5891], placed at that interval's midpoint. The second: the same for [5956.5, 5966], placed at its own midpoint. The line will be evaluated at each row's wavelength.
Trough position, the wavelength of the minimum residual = 5936.65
